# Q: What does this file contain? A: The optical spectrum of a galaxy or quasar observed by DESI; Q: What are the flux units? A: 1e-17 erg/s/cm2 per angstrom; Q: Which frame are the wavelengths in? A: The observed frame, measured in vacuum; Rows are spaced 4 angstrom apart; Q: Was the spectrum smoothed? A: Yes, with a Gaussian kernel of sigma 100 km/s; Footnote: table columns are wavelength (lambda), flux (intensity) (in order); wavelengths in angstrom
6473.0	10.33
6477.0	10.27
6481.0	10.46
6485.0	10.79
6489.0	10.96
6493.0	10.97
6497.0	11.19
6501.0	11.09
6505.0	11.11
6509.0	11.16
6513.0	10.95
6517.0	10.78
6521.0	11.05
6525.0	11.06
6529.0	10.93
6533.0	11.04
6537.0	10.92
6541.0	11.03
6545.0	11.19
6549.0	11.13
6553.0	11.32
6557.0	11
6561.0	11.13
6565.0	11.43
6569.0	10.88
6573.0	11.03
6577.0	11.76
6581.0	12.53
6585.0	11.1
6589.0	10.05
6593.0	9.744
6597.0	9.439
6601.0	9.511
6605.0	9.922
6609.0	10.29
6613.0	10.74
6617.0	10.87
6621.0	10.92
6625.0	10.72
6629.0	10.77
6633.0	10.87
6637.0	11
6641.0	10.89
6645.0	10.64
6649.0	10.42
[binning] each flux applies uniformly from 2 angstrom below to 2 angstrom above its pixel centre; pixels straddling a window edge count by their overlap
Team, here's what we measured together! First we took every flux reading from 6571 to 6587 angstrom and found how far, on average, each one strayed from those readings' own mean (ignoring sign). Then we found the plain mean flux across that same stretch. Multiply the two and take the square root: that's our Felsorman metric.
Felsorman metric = 2.5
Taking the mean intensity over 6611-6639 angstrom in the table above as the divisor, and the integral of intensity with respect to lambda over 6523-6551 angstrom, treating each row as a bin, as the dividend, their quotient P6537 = 28.5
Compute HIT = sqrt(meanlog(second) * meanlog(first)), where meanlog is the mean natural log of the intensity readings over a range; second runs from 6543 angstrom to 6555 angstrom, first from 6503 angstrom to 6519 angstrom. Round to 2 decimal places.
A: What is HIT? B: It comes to 2.41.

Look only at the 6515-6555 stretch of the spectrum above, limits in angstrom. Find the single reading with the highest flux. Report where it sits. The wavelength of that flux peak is 6553.0 angstrom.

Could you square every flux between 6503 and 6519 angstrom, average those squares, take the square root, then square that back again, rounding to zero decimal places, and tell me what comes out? 121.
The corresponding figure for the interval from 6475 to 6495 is 114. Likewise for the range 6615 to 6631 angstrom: 117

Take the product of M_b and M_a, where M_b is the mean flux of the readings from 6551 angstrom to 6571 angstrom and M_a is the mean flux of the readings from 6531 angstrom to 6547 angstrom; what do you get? 123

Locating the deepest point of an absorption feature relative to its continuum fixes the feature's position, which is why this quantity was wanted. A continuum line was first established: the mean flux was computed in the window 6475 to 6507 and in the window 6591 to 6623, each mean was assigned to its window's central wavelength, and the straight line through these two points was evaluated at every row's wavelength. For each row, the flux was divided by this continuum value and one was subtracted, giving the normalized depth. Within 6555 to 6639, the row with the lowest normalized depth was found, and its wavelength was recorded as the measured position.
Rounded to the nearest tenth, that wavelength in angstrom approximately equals 6597.0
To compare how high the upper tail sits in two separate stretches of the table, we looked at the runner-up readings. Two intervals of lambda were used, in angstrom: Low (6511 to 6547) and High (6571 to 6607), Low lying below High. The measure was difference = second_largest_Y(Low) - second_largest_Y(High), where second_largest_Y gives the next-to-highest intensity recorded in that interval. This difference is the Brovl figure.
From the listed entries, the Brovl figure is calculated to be -0.7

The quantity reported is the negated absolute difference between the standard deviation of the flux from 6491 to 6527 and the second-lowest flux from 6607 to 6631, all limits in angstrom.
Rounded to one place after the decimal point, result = -10.6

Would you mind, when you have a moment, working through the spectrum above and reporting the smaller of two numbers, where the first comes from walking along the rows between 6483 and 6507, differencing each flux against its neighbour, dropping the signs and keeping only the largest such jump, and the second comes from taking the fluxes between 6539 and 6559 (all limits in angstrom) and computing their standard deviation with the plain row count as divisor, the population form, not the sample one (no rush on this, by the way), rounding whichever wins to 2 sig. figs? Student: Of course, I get 0.12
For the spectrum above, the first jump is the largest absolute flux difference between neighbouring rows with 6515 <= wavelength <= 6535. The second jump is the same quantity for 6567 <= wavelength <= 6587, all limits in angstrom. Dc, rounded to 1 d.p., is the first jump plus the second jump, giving 1.7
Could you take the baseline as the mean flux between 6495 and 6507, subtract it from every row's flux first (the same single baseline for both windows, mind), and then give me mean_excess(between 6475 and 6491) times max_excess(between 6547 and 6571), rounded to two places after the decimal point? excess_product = -0.15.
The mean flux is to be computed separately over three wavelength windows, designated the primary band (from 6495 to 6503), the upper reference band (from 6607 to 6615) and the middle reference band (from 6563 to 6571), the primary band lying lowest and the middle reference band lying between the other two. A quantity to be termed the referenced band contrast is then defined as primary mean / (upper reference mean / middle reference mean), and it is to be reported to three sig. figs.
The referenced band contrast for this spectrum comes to 11.8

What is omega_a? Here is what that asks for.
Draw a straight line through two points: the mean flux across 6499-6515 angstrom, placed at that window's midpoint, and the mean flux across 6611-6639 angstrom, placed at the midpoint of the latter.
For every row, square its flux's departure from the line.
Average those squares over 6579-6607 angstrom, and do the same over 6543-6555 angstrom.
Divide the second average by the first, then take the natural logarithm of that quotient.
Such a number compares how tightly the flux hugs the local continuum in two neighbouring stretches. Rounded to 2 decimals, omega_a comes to -3.21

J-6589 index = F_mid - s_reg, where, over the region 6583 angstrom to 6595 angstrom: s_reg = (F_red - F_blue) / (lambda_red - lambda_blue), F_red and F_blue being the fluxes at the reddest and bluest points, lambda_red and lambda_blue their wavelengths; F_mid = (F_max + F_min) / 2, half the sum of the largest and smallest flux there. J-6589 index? 10.59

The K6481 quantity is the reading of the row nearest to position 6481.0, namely 10.46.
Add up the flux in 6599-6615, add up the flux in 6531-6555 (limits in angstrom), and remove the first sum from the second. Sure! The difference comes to 26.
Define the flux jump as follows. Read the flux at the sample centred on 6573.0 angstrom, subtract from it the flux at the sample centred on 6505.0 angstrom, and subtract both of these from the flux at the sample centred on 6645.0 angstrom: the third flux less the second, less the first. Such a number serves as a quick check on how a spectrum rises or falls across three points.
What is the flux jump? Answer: -11.5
